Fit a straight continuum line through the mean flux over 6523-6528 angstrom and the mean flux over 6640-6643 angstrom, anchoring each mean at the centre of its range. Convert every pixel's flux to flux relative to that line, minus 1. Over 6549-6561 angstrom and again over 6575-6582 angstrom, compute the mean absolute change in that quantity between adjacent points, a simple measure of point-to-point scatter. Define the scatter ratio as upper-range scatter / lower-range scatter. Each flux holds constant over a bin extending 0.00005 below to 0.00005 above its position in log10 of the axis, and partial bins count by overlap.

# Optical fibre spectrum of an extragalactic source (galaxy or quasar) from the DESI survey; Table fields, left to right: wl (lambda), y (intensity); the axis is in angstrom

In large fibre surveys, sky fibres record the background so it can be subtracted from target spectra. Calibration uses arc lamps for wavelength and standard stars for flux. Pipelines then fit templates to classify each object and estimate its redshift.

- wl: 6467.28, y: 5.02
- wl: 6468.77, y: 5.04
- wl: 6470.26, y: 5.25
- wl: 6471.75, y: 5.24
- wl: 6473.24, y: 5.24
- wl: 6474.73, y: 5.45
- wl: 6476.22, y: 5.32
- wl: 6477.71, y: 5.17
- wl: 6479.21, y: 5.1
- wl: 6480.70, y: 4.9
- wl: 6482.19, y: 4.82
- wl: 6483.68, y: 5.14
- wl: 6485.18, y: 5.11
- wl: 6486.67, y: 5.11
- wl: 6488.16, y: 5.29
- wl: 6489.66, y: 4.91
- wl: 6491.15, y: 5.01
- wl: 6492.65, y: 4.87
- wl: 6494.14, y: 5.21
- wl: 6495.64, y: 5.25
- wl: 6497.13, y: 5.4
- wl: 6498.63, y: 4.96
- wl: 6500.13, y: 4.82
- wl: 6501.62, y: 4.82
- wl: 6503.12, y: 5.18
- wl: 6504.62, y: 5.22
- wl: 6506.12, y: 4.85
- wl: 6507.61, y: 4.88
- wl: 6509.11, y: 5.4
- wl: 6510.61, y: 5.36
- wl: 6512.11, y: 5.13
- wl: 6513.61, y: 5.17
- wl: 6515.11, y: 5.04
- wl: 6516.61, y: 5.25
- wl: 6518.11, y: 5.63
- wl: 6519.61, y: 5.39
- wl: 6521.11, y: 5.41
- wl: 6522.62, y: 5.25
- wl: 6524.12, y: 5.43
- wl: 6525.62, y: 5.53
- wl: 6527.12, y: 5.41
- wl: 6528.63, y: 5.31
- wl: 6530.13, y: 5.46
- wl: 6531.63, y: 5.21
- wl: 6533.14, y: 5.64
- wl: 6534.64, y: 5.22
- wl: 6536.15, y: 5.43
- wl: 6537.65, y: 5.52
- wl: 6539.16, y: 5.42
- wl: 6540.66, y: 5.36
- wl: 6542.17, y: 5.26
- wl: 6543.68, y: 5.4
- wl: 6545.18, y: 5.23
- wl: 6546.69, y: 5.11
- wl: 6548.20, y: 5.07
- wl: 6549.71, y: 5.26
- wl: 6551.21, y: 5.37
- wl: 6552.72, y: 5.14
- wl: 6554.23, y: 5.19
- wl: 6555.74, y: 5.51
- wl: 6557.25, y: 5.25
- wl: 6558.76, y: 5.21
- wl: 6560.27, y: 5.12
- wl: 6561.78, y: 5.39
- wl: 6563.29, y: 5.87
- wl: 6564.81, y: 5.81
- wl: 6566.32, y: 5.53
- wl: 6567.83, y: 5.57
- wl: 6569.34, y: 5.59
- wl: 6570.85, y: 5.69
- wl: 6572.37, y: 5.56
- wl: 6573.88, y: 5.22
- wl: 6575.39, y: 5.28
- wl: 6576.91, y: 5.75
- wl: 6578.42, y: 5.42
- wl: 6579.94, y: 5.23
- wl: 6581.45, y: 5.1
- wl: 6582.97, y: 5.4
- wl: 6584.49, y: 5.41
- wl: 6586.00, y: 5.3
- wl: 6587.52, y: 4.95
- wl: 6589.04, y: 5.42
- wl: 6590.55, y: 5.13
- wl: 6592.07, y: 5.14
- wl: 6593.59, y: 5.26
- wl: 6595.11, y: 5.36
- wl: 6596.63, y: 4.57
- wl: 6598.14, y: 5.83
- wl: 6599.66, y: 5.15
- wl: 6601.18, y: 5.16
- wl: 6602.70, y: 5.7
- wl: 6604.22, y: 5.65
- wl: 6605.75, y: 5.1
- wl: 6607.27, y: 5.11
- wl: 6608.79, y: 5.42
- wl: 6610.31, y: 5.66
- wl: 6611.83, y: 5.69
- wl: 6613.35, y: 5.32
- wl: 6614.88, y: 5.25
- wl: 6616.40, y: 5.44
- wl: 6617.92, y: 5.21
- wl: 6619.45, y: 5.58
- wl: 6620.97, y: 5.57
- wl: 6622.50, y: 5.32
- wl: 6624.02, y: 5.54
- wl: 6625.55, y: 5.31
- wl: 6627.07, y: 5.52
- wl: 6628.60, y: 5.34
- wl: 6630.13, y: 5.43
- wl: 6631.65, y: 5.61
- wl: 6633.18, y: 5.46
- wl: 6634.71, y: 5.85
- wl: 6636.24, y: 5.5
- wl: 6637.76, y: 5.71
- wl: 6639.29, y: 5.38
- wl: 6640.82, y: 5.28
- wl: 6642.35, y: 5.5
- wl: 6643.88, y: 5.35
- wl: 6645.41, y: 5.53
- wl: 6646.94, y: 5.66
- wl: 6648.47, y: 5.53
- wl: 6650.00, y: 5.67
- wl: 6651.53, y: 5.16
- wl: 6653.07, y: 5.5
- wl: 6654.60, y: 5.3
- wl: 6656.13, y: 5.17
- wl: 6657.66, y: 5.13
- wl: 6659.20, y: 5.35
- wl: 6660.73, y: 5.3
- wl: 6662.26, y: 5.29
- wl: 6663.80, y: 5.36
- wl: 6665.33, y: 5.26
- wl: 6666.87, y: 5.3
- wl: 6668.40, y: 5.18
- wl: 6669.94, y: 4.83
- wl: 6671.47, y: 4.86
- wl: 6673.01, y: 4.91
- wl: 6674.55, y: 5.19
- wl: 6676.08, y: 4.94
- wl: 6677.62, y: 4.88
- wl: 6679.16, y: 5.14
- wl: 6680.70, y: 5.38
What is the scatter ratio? 1.8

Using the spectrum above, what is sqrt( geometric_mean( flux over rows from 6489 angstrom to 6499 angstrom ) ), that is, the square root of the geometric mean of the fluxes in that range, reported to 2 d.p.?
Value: 2.25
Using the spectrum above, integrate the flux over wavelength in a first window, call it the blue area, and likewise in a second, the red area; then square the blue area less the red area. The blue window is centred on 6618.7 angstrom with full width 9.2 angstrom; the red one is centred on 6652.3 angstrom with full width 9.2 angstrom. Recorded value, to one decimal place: 0.0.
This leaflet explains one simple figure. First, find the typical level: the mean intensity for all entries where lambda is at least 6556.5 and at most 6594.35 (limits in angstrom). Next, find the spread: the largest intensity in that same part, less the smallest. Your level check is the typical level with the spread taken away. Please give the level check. 4.46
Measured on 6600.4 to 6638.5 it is 4.71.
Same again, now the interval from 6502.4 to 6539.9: 4.52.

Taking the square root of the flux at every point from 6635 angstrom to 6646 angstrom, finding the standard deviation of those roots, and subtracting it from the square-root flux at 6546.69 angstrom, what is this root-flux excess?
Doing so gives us 2.23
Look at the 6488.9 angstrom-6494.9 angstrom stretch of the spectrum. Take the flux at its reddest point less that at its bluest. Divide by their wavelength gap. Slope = 0.067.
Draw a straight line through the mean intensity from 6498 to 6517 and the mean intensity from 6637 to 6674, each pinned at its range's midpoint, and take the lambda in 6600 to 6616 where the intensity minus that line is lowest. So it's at 6605.75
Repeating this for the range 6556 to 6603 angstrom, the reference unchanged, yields 6596.63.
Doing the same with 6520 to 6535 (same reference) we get 6531.63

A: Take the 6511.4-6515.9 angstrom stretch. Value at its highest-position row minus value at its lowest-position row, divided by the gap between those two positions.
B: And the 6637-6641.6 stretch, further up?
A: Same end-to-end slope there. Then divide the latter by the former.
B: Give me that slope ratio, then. 4.7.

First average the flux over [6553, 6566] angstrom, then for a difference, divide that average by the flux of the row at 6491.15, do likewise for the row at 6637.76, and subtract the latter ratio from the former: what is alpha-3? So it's 0.13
